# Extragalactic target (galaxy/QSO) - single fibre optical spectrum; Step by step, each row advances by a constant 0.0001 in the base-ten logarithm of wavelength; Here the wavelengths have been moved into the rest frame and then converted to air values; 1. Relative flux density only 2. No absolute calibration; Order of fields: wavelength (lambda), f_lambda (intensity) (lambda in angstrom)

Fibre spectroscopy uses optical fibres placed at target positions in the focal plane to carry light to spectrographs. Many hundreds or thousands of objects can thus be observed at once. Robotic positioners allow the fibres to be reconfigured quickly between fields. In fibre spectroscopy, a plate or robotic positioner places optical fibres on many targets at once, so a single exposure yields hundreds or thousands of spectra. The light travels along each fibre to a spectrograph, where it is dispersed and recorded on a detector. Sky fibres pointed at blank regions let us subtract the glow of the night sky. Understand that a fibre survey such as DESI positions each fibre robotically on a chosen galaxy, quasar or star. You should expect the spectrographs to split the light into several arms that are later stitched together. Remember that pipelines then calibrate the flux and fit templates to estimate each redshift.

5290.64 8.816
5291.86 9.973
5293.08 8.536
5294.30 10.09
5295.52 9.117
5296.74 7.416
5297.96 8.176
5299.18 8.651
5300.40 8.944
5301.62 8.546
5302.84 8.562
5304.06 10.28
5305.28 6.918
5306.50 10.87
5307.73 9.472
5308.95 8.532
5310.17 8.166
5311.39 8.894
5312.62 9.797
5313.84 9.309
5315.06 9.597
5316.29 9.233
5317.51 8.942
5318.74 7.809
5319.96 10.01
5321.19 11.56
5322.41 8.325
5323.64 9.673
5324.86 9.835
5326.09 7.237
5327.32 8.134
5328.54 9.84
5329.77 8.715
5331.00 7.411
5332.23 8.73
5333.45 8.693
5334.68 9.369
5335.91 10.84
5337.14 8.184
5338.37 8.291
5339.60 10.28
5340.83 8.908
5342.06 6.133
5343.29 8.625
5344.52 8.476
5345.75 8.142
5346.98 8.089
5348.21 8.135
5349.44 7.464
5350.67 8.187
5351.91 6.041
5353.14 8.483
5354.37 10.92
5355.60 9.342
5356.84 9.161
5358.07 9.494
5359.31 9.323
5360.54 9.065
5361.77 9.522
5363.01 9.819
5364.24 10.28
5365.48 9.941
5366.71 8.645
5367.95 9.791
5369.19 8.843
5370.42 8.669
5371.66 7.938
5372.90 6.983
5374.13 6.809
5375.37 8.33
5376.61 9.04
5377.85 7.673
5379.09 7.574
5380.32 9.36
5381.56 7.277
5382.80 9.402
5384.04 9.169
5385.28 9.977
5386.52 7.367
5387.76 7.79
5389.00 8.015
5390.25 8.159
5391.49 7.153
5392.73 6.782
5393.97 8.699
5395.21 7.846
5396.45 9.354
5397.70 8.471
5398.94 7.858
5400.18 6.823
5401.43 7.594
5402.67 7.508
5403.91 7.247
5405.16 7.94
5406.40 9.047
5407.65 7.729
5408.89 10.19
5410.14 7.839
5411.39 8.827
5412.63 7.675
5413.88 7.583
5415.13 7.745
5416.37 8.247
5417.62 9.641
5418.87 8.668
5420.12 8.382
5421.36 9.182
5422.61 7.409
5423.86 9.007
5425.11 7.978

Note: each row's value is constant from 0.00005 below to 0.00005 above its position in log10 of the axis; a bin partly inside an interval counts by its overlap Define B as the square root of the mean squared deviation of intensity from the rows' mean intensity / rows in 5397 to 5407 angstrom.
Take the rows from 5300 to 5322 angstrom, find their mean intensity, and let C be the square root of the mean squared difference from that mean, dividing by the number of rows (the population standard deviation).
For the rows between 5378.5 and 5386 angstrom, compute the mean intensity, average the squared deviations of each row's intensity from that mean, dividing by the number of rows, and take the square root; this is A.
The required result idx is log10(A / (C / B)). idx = -0.21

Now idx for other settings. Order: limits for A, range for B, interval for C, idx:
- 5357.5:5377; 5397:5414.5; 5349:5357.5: -0.25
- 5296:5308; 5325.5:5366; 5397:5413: 0.18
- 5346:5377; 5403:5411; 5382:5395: 0.05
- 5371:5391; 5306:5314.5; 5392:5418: -0.06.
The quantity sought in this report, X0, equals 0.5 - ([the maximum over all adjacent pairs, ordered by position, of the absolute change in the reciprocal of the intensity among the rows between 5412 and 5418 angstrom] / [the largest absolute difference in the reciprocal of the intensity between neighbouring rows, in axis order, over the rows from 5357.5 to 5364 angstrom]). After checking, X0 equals -2.81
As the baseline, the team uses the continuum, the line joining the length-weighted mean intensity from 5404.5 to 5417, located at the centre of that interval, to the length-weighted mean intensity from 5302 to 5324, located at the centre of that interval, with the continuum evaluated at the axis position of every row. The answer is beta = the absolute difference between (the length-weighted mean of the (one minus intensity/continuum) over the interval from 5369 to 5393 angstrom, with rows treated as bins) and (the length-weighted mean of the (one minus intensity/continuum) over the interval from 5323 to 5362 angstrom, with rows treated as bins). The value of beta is 0.026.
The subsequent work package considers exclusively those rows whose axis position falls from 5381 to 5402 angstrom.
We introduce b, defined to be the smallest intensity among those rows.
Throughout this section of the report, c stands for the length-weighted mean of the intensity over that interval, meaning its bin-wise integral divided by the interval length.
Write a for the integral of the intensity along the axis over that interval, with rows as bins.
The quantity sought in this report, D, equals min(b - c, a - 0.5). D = -1.3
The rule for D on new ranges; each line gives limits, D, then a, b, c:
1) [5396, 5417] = -1.3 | 170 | 6.823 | 8.1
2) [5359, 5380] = -1.9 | 183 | 6.809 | 8.7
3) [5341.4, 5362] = -2.5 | 175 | 6.041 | 8.5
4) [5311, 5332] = -1.8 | 190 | 7.237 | 9.1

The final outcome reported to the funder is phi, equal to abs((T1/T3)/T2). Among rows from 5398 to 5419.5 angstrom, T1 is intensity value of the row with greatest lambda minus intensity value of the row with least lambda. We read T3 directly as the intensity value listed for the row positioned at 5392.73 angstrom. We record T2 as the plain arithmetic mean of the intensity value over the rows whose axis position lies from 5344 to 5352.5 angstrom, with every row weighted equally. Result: 0.015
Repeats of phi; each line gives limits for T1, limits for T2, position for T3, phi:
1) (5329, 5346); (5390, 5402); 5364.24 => 0.007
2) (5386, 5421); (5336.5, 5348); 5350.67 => 0.015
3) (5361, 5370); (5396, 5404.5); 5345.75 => 0.011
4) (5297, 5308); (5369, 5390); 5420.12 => 0.019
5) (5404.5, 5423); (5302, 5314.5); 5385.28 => 0.006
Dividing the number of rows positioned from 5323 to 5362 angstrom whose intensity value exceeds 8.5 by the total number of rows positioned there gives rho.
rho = 0.56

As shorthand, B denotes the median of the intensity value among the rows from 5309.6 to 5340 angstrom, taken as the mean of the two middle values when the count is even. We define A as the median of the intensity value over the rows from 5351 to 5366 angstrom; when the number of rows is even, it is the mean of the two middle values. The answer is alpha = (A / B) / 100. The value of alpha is 0.0105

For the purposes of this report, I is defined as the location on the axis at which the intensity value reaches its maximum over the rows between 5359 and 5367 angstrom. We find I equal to 5364.24 angstrom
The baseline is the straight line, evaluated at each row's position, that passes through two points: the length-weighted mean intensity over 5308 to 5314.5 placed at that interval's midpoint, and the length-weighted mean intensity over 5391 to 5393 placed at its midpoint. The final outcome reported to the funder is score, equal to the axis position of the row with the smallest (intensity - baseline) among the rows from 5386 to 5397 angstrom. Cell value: 5392.73 angstrom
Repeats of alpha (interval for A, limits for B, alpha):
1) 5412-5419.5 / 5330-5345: 0.0092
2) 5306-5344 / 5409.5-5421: 0.0108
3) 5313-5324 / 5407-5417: 0.0119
